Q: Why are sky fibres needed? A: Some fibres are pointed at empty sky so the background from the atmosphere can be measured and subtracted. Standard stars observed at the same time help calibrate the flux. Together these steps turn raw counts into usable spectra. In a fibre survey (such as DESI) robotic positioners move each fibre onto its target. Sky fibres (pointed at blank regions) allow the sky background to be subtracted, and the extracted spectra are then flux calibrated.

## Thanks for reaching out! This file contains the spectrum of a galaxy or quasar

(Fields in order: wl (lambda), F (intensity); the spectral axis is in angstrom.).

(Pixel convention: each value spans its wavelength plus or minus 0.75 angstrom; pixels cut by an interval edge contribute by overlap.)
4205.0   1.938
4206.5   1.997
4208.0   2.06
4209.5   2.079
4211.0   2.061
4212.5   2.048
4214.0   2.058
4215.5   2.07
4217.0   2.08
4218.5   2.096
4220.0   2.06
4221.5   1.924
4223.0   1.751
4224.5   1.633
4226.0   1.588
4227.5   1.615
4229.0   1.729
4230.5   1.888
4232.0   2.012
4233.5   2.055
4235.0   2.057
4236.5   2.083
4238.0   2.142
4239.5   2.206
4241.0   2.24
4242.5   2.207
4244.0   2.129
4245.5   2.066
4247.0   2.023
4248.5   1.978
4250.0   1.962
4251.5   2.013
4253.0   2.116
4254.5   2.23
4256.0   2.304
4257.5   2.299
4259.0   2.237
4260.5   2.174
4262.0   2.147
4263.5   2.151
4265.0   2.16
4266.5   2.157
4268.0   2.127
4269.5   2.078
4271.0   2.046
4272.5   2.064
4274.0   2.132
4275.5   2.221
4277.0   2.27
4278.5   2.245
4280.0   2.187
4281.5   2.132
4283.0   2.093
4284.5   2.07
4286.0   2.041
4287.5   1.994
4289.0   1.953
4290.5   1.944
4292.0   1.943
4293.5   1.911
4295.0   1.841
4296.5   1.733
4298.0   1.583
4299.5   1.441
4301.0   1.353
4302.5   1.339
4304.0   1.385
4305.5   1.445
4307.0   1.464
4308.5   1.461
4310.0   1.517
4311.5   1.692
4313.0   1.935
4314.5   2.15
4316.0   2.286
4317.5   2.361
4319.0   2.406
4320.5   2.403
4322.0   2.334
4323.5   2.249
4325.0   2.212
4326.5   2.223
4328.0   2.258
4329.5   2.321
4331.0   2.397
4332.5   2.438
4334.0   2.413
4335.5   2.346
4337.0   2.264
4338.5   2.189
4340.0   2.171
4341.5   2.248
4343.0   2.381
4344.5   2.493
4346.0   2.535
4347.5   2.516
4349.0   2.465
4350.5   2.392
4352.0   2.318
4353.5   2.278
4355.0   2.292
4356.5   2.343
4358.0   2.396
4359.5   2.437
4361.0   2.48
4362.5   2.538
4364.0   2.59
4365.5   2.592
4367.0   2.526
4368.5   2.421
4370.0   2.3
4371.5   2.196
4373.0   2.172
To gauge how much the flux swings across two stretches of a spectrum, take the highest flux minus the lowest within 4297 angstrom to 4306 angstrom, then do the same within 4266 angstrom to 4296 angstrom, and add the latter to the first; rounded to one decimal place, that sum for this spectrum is 0.7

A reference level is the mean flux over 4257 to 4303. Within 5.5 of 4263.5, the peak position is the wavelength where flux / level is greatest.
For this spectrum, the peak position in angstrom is 4259.0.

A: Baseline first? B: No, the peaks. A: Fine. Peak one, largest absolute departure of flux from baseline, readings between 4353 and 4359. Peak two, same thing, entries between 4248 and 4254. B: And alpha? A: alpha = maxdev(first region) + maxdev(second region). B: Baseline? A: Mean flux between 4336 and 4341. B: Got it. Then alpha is 0.43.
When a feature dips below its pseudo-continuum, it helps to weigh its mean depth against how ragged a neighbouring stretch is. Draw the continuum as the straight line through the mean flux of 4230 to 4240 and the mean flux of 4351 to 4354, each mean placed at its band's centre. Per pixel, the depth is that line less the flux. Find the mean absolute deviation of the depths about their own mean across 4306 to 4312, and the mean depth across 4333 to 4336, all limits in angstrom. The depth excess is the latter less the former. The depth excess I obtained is -0.19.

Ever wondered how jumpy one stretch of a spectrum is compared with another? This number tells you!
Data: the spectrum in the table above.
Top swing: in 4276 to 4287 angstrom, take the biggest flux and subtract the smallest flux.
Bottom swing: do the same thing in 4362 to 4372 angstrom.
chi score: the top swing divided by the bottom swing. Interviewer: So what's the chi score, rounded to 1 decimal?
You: 0.6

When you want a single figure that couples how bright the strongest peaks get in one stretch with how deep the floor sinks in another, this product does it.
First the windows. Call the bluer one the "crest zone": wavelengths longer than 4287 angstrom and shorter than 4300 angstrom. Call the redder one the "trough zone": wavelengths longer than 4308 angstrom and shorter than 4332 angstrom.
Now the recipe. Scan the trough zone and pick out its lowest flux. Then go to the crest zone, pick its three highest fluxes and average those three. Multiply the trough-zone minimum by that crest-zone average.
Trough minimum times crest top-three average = 2.9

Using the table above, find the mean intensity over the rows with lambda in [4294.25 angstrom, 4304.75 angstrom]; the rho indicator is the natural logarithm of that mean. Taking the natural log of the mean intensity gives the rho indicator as 0.42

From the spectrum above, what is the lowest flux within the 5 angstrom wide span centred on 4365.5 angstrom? 2.526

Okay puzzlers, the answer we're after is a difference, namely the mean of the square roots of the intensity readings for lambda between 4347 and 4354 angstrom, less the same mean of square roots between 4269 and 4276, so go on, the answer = 0.10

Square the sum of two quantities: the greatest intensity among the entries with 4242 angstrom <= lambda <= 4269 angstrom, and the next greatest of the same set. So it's 21.2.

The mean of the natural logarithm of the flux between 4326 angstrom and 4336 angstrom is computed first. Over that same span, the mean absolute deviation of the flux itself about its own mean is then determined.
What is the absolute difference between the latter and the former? 0.79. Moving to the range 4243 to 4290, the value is 0.67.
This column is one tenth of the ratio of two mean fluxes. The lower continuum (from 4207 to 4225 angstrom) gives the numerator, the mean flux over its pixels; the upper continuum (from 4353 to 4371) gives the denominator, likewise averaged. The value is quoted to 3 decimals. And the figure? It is 0.082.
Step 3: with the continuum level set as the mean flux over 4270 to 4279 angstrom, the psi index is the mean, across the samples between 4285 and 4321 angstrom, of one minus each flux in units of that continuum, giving 0.16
